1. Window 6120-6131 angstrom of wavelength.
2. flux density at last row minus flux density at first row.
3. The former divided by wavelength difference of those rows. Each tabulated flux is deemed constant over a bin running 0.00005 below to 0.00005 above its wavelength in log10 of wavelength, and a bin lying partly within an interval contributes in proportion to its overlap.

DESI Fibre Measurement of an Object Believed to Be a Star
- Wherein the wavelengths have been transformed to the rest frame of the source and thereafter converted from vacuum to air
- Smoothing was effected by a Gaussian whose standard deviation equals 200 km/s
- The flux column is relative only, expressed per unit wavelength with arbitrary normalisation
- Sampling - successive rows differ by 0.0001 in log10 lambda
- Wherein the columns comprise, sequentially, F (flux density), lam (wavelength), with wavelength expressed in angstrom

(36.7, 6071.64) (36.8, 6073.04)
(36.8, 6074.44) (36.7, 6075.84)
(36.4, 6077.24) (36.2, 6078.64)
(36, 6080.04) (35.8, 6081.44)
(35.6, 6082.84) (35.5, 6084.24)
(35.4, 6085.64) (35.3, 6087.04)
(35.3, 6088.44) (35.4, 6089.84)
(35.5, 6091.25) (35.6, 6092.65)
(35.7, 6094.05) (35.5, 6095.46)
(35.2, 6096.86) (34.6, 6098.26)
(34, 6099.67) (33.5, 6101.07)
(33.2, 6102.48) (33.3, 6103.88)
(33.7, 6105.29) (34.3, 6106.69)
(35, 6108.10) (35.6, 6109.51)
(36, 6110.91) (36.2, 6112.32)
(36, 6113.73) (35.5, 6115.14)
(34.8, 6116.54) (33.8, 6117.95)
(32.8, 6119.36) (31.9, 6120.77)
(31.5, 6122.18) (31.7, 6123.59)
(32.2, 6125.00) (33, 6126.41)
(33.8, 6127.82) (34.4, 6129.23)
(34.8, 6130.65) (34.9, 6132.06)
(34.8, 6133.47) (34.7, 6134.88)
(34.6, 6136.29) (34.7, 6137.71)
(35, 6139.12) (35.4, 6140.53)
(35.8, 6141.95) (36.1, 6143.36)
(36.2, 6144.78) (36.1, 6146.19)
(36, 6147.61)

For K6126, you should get 0.29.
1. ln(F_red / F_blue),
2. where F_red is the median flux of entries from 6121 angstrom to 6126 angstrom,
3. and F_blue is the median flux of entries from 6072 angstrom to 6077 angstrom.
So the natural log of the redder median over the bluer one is -0.15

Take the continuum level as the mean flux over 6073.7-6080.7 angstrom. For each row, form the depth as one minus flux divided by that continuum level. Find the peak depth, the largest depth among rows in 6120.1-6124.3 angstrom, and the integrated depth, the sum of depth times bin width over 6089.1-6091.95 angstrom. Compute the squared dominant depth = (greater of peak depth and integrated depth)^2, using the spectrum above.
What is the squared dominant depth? 0.018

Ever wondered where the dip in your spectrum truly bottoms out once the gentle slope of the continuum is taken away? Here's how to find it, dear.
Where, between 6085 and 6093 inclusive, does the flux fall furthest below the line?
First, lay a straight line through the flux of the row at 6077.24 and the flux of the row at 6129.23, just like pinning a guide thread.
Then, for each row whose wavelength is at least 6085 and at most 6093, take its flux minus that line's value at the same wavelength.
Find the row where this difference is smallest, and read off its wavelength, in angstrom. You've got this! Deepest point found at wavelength 6087.04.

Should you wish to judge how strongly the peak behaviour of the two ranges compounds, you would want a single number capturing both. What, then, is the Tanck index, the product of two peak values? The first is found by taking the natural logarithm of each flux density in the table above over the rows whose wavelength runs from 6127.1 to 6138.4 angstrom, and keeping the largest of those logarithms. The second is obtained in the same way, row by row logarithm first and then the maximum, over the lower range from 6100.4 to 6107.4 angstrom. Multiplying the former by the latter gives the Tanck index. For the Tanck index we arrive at 12.6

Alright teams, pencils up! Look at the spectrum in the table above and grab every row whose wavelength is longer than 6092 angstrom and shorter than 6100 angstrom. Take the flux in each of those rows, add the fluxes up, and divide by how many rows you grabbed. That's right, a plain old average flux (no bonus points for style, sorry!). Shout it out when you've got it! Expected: 35.1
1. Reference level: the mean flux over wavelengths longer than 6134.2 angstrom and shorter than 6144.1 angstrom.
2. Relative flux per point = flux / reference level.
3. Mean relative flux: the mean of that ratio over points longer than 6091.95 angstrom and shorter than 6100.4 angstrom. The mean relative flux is 0.998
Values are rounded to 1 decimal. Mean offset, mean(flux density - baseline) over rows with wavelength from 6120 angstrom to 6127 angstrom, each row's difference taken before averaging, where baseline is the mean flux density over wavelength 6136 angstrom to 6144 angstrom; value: -3.2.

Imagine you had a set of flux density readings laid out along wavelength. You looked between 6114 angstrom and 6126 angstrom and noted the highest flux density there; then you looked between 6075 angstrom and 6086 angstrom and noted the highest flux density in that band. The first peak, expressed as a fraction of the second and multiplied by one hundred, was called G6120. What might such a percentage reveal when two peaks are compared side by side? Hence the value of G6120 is 97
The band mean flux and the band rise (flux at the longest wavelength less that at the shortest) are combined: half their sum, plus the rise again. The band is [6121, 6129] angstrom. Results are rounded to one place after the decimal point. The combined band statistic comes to 19.7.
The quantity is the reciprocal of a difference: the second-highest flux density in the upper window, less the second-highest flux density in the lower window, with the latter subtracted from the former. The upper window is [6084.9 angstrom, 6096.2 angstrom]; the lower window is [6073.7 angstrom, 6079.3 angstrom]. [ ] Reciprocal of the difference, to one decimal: -0.9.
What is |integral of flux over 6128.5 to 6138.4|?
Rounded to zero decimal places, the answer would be 343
